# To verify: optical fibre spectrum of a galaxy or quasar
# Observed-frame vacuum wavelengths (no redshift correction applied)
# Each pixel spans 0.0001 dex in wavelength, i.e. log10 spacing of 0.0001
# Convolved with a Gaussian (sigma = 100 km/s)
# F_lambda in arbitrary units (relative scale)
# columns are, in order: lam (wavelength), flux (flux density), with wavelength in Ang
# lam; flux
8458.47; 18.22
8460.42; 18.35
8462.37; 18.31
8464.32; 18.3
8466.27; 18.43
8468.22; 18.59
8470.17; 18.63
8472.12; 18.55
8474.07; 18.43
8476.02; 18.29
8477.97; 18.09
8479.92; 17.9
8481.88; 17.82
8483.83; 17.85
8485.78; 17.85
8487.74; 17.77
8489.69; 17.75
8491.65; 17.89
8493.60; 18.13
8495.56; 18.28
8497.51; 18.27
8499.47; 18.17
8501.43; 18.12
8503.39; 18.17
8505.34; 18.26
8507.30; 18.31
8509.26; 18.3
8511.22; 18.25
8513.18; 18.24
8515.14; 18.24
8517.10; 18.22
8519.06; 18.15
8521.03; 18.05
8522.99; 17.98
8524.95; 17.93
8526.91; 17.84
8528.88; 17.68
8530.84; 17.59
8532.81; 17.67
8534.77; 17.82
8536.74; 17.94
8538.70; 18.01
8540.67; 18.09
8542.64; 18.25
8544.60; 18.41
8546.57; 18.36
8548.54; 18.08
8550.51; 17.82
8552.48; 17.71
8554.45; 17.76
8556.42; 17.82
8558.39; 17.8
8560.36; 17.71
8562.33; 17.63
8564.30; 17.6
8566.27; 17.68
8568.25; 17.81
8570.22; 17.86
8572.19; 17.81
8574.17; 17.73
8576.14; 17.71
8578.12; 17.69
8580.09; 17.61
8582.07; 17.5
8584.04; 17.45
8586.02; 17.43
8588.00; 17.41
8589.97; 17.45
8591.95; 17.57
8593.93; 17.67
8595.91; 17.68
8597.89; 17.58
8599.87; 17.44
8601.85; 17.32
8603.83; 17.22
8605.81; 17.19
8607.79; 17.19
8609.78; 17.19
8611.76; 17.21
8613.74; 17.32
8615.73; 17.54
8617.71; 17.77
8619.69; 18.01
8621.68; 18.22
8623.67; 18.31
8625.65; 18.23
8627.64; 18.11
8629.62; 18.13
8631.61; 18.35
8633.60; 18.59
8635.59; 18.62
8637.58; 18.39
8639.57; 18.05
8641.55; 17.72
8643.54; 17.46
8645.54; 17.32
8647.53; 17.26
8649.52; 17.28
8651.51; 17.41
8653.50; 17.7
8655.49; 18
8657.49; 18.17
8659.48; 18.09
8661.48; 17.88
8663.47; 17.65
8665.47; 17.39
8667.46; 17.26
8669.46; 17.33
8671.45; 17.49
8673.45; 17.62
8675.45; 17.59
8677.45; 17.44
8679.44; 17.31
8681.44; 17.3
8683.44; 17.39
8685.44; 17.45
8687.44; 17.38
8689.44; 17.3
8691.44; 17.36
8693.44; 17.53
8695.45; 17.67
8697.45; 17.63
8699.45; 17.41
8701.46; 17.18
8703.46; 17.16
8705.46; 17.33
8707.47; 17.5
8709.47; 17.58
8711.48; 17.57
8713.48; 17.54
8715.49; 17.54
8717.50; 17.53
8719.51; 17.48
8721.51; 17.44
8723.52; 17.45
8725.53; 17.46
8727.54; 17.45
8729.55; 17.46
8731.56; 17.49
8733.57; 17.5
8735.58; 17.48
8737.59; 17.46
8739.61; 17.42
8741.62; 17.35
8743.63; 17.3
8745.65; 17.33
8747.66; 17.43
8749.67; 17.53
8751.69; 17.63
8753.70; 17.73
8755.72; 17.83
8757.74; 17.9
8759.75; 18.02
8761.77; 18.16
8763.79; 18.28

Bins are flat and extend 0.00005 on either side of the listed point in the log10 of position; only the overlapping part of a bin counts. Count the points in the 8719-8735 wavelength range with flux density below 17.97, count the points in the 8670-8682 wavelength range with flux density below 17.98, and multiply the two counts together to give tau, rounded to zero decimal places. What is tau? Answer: 48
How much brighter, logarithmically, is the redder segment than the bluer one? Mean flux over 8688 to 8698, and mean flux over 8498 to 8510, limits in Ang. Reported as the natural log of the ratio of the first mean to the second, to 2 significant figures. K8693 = -0.041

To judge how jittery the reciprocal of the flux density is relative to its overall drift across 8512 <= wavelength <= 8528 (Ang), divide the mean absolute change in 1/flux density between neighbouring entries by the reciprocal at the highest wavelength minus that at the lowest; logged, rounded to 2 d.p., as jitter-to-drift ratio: 0.14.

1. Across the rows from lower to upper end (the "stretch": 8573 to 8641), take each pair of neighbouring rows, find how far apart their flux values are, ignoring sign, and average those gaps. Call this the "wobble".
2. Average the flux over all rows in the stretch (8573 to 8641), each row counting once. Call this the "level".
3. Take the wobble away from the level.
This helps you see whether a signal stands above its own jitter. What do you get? 17.6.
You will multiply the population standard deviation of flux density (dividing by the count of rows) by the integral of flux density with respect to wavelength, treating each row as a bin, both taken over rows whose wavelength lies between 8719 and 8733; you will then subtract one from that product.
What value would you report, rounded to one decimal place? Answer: 3.0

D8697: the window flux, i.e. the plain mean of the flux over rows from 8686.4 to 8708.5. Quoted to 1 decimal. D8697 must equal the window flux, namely 17.4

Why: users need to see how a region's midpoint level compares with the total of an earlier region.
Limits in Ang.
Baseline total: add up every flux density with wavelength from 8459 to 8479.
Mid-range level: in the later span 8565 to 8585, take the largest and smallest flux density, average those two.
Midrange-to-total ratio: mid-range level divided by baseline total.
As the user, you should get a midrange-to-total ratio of 0.096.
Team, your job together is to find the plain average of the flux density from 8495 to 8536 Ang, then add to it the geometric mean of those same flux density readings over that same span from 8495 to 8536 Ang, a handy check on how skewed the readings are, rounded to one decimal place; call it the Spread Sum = 36.1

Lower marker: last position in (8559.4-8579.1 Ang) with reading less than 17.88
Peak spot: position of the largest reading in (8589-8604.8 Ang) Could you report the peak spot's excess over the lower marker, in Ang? 17.8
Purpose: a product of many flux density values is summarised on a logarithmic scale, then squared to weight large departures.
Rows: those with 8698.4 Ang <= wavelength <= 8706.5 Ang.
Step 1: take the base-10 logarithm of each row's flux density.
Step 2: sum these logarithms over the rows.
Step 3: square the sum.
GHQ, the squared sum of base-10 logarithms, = 24.5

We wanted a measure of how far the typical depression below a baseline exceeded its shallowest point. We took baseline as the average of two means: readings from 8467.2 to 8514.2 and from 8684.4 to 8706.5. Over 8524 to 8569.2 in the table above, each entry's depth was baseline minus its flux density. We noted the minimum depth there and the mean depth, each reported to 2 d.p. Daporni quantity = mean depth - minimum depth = 0.54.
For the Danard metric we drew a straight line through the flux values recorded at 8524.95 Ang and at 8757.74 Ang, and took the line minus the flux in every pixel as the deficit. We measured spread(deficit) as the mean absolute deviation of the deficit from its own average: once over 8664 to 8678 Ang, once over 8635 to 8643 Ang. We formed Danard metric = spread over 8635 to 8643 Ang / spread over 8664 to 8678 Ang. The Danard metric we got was 3.0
